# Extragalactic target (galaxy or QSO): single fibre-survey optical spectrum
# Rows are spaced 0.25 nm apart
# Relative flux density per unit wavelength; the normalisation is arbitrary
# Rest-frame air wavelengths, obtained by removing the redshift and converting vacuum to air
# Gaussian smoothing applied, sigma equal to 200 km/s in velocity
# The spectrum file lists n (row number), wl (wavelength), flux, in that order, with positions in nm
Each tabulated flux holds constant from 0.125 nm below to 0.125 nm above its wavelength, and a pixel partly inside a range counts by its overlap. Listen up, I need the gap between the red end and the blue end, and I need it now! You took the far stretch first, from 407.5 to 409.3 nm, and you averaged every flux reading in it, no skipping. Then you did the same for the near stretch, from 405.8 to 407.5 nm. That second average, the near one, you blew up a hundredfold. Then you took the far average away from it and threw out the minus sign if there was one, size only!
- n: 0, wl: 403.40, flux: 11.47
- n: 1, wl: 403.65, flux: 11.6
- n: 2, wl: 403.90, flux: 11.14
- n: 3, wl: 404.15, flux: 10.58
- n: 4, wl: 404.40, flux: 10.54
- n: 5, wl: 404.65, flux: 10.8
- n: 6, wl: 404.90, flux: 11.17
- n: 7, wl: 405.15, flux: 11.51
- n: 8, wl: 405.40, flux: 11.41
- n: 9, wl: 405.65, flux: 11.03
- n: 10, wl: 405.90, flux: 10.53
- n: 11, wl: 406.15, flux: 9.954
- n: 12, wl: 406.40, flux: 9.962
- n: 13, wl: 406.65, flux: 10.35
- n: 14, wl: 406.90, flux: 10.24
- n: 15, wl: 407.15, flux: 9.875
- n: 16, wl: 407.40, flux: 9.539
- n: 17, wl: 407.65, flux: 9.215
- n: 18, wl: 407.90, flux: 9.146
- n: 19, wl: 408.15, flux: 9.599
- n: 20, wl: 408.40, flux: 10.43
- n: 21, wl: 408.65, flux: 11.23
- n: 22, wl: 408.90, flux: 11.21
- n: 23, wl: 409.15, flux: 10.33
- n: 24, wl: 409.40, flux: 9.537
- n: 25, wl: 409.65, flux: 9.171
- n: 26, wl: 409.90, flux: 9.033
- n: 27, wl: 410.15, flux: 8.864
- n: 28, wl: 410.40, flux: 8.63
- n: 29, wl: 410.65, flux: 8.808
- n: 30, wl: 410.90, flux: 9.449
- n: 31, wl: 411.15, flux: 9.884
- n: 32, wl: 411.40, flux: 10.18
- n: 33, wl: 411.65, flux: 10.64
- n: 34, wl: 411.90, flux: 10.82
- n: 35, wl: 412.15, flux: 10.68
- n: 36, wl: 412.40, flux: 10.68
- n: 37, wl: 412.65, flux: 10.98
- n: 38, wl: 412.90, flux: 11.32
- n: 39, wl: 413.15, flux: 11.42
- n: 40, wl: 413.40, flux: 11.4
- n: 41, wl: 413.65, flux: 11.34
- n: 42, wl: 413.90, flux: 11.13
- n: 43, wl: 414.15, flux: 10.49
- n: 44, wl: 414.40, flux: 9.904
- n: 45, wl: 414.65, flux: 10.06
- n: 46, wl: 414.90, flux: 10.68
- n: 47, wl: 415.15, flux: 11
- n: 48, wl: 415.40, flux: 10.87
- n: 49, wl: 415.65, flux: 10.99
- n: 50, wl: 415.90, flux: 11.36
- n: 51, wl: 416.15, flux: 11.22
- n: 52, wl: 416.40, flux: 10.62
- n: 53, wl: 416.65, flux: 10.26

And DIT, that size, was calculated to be 996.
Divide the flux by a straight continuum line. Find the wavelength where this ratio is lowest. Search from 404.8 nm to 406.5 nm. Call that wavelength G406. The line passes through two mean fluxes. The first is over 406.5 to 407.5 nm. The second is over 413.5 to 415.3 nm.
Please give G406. 406.40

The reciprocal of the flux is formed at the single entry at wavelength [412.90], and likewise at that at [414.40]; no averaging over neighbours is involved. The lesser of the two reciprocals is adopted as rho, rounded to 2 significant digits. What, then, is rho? 0.088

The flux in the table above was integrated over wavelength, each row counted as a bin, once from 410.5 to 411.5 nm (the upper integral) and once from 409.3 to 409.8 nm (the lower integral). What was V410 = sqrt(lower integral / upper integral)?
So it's 0.7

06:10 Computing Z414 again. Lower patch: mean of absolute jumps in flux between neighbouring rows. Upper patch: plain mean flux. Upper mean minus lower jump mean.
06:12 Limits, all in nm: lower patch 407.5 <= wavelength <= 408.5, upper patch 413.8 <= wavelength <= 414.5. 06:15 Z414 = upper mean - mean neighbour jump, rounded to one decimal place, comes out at 10.1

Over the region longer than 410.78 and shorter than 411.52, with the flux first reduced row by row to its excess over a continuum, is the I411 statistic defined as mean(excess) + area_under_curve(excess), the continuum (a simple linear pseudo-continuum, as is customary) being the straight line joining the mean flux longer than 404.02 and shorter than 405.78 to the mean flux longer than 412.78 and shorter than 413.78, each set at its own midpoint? -2.5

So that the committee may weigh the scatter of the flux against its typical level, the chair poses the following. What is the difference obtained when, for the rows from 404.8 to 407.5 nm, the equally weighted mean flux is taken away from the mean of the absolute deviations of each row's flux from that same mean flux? -9.9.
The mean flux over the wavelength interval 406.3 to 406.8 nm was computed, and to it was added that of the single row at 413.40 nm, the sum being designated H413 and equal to 21.6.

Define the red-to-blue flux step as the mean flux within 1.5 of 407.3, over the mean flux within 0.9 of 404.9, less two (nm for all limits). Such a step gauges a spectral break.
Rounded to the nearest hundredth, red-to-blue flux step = -1.09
